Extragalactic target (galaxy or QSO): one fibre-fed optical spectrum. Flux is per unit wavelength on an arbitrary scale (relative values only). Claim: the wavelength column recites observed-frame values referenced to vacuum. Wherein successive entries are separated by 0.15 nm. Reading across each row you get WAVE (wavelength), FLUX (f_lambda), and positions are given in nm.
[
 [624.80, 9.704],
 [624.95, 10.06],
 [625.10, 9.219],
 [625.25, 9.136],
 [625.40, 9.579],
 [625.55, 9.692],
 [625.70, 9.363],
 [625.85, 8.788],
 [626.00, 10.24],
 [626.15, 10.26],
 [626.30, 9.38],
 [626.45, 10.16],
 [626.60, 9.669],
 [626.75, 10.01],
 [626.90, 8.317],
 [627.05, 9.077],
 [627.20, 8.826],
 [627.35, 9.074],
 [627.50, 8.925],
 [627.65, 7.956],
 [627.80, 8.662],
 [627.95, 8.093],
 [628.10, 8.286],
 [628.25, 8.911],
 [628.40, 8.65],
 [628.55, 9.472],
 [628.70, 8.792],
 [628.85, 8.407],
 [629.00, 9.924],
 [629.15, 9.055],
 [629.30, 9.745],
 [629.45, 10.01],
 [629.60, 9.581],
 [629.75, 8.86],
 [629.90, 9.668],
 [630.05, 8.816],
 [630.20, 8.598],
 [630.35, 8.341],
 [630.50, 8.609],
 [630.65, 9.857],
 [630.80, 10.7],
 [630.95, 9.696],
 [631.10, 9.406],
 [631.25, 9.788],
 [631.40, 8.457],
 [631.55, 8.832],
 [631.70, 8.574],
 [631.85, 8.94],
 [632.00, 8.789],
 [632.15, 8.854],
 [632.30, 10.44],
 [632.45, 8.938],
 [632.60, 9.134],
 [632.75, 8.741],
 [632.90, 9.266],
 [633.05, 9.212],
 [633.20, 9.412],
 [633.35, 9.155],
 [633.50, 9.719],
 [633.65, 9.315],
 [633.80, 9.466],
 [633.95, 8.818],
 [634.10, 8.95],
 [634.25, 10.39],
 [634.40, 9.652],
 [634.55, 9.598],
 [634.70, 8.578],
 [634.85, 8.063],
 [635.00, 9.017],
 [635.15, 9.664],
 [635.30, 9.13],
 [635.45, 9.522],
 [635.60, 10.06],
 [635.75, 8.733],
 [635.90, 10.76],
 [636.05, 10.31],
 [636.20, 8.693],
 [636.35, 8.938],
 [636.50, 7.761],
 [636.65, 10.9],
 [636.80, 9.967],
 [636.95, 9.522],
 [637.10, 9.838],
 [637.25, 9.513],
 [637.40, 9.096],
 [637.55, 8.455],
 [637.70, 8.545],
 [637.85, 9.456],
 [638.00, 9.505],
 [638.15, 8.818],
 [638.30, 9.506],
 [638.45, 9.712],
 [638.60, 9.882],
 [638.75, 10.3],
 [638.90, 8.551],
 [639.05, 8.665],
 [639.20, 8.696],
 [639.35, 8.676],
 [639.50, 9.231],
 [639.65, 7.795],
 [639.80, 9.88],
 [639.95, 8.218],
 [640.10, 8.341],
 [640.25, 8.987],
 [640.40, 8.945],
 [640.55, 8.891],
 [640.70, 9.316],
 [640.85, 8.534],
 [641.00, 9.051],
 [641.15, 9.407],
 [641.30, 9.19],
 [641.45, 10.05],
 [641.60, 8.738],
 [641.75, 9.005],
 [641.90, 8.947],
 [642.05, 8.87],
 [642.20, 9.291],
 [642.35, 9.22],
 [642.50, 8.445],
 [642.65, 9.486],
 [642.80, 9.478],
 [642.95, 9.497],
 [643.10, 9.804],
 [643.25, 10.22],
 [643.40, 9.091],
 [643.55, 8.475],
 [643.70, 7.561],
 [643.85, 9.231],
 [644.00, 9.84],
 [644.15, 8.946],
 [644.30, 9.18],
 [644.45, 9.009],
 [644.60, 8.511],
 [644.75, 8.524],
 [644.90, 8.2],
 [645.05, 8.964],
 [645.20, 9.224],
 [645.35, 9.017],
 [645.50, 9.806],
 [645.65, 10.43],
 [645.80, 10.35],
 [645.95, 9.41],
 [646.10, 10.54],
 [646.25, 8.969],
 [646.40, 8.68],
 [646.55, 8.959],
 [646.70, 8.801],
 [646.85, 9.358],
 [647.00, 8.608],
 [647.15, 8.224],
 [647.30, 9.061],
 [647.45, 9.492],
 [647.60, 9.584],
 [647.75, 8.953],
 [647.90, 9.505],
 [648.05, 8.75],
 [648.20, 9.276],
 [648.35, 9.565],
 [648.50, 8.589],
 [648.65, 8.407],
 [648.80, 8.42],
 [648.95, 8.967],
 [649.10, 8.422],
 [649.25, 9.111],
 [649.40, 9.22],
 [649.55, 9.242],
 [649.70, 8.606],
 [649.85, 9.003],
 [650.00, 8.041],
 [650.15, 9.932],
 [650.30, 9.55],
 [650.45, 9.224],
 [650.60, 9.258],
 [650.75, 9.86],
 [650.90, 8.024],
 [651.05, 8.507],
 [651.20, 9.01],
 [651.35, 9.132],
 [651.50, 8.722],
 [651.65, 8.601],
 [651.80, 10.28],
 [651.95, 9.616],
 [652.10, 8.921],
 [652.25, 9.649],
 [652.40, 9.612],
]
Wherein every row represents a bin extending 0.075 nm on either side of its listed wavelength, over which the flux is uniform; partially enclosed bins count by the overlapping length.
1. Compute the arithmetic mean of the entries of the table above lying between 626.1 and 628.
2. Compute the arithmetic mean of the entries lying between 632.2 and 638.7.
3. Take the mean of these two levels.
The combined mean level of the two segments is 9.23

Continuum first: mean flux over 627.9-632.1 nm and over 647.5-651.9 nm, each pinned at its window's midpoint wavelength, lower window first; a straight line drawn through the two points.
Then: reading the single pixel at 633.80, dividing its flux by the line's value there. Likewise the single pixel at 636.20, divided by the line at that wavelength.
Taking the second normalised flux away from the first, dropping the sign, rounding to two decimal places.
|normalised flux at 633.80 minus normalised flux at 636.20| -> 0.08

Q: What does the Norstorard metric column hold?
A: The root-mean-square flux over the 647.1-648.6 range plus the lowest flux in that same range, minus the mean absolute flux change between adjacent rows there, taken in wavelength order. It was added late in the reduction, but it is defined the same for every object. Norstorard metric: 16.77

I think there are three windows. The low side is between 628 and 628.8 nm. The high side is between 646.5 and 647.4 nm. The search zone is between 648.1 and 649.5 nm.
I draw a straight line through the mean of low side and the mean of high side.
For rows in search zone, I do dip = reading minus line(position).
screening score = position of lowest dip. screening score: 648.65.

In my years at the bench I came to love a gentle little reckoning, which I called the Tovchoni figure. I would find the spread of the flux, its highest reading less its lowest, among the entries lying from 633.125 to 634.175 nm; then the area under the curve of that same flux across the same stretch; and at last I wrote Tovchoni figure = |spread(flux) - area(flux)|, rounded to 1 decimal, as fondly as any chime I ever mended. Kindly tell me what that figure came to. 8.8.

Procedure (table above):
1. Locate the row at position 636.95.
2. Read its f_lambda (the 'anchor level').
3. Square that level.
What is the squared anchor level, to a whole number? 91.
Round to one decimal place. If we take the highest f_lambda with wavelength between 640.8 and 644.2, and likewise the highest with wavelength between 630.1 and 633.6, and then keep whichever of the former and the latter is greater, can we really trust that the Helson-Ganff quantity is 10.7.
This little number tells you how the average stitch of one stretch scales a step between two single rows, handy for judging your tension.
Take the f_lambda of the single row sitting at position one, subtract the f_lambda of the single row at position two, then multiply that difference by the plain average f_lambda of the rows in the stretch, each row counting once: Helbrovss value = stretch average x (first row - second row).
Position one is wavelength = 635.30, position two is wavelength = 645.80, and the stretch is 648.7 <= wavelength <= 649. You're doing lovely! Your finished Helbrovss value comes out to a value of -11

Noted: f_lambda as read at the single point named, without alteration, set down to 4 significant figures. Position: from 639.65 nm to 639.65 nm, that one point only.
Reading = 7.795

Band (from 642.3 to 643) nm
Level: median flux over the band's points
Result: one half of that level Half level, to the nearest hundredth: 4.74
